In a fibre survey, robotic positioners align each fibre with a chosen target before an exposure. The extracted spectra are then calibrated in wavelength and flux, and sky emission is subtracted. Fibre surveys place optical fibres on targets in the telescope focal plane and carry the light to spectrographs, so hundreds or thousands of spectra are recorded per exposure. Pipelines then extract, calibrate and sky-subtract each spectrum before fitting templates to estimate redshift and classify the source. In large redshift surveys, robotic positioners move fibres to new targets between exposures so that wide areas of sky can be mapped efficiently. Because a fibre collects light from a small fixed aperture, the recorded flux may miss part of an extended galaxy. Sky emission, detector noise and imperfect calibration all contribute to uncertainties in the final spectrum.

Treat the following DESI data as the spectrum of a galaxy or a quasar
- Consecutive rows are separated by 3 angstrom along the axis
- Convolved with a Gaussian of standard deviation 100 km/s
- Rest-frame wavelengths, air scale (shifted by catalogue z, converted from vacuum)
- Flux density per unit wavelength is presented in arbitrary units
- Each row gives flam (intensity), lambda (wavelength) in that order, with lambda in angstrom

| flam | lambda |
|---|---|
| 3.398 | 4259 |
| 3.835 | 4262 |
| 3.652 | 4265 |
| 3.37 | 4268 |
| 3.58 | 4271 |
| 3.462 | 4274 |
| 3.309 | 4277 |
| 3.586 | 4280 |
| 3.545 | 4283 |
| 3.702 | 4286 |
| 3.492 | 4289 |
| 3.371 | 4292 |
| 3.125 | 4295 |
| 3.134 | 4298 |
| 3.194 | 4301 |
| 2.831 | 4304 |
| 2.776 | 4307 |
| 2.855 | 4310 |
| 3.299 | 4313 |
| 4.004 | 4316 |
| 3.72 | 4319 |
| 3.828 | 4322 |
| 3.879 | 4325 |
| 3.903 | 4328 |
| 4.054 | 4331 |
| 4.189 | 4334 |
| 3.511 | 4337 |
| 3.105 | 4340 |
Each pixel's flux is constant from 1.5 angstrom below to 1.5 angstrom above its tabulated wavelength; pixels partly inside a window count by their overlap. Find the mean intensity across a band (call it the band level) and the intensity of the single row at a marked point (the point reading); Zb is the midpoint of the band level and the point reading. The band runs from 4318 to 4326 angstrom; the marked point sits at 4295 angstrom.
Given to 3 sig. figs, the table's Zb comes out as 3.47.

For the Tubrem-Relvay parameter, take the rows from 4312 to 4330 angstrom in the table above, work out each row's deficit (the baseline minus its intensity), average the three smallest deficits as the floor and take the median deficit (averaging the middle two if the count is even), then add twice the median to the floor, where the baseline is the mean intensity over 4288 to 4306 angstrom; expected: -2.1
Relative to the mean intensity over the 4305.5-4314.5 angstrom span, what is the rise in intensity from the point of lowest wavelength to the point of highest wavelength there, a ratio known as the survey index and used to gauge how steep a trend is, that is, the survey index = 0.18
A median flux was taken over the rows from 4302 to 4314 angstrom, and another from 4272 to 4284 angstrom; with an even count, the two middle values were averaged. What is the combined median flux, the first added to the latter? 6.3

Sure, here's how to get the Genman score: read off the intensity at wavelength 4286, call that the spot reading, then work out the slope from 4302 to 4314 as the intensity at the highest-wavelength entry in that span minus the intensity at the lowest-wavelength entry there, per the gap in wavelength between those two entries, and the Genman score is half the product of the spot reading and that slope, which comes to 0.10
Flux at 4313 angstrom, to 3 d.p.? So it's 3.299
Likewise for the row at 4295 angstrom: 3.125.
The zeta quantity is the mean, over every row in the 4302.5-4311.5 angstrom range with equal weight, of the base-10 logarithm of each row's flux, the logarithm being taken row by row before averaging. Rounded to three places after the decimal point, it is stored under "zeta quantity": 0.450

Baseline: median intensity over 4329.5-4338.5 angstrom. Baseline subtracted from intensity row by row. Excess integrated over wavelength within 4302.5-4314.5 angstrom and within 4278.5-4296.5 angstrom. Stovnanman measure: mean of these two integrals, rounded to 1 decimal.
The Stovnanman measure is -11.9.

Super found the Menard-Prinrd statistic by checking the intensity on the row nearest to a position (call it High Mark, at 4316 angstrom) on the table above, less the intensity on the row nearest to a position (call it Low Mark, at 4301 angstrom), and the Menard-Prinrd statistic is 0.81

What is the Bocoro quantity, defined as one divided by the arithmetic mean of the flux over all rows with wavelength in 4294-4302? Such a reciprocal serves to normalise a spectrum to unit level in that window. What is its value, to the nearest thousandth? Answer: 0.317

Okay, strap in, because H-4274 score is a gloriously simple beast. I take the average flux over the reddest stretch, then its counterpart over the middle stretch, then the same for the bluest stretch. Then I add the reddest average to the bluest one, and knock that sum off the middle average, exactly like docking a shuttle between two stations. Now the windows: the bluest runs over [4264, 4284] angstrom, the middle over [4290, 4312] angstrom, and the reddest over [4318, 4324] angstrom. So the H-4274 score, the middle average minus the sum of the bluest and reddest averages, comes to -4.23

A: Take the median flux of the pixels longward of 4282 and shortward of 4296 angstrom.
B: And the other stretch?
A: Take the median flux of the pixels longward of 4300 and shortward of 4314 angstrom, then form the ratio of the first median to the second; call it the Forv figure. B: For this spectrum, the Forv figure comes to 1.22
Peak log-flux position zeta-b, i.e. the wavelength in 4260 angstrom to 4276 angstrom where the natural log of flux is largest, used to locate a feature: 4262 angstrom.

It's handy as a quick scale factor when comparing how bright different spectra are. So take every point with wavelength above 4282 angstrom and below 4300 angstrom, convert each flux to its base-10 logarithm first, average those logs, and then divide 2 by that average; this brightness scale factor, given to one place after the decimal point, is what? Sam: 3.8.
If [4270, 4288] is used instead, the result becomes 3.7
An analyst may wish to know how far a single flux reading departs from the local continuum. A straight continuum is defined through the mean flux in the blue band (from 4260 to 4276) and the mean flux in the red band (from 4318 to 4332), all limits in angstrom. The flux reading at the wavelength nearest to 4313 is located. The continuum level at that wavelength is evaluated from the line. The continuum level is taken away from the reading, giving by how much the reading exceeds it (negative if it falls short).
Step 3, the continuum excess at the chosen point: -0.5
